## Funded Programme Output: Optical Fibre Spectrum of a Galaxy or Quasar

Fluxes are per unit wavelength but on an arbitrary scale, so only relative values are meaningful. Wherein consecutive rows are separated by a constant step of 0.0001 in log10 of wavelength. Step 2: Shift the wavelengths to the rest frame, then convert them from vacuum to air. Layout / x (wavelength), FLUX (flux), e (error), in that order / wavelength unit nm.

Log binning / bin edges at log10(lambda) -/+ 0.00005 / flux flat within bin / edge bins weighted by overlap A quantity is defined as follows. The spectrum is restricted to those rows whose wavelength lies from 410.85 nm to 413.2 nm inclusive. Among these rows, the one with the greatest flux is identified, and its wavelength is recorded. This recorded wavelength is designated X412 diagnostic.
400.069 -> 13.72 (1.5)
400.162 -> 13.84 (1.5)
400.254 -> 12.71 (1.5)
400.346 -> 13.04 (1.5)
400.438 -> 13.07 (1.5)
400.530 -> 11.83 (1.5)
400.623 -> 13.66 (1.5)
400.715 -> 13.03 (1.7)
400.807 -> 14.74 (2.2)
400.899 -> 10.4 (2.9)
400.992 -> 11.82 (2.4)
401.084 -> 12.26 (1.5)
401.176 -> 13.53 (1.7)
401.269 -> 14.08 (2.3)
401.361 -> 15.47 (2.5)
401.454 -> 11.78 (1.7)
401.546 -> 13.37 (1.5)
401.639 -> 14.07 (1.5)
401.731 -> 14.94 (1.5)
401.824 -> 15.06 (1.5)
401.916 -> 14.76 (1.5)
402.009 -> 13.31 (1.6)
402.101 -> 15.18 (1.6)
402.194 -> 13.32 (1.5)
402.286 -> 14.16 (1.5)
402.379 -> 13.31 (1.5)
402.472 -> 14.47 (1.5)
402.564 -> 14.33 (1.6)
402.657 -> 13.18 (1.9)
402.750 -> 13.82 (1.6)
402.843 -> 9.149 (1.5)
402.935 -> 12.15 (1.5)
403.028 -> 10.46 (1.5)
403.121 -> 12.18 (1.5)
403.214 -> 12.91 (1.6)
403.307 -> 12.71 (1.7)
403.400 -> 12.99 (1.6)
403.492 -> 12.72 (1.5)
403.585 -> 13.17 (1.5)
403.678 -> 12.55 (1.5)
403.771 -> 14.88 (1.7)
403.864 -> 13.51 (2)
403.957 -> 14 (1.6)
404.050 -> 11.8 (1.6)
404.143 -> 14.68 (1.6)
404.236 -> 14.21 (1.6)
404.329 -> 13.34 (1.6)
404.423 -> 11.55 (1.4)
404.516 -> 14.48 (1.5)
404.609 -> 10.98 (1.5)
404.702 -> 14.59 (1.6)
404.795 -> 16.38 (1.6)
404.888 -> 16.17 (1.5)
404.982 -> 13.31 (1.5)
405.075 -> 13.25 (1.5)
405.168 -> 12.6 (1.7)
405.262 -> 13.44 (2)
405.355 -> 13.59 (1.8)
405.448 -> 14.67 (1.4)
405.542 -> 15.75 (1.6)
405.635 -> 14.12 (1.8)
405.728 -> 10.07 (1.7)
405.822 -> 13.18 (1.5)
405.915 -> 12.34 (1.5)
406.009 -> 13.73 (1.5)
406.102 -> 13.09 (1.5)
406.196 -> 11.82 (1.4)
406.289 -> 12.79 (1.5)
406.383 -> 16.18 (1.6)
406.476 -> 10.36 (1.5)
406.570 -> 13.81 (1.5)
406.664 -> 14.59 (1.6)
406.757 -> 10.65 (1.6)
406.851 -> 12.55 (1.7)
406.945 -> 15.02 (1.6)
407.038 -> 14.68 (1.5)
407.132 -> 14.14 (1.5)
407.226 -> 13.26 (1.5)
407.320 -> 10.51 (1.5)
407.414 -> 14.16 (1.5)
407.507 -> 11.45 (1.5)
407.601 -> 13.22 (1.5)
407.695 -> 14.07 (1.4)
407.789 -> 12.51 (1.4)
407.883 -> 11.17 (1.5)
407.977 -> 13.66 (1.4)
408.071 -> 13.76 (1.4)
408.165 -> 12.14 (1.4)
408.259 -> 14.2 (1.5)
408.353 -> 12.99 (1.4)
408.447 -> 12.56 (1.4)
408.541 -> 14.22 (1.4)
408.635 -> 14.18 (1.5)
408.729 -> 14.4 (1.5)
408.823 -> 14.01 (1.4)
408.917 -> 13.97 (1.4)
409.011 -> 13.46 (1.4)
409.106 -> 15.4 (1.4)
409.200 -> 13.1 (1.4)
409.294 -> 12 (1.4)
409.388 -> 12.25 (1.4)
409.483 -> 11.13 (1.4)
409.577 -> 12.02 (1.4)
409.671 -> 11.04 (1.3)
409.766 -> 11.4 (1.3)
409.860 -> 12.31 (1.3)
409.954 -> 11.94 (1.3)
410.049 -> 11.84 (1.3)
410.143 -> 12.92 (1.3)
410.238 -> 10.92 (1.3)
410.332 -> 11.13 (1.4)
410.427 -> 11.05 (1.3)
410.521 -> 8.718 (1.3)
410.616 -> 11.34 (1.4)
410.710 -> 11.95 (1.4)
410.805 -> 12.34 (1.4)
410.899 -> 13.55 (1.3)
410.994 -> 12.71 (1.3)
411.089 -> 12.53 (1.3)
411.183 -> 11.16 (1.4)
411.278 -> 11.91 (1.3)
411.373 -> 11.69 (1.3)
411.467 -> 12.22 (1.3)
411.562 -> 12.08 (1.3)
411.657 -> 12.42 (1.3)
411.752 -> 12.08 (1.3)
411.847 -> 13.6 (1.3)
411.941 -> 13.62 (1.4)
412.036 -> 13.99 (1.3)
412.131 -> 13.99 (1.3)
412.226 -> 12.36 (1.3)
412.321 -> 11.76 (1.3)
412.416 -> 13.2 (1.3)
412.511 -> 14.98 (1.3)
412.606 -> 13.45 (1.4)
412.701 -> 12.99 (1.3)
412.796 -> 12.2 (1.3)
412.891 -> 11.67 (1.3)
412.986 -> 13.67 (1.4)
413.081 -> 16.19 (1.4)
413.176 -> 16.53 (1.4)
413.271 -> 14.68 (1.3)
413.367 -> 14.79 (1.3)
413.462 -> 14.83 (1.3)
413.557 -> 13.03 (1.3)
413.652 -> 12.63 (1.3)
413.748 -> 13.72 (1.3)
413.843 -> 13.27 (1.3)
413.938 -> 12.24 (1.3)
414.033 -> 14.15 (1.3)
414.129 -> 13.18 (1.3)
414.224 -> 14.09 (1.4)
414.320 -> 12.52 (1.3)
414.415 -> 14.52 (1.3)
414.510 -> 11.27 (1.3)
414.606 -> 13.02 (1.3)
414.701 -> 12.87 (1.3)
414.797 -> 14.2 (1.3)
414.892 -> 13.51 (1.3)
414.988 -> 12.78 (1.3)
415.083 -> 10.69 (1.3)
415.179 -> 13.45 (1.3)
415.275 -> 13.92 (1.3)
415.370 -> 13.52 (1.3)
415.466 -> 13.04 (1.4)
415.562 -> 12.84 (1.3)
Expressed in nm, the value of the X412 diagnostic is 413.176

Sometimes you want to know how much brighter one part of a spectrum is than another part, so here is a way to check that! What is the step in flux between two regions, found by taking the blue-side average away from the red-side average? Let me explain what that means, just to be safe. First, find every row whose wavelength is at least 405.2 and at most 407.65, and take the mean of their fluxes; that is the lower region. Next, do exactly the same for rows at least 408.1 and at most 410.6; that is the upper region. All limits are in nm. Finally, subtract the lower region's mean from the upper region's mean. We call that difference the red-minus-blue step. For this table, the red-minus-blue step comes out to -0.7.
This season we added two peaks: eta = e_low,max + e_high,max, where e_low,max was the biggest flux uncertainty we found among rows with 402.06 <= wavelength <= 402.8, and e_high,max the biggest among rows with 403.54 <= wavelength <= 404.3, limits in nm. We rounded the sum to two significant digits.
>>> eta 3.9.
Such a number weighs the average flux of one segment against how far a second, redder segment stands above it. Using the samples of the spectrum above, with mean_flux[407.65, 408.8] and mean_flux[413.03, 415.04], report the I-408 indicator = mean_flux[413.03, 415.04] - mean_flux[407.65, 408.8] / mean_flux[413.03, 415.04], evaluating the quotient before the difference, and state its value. 12.7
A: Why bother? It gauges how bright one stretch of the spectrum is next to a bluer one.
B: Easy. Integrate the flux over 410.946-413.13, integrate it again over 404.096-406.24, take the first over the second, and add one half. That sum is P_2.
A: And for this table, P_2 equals 1.47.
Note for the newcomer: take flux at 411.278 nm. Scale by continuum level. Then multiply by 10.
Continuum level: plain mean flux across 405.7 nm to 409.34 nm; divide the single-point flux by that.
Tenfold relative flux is 9.0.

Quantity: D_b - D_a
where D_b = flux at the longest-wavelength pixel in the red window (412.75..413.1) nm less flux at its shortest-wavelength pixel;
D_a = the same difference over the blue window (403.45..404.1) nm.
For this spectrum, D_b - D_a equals 5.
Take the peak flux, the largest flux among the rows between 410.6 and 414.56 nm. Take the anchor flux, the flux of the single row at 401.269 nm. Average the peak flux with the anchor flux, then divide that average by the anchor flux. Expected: 1.09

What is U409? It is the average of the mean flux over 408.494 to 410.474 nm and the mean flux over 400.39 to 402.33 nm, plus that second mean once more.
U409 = 26.6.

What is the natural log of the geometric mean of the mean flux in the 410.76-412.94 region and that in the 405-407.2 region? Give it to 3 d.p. 2.566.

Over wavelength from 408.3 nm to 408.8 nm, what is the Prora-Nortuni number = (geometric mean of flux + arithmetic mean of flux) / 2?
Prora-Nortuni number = 13.7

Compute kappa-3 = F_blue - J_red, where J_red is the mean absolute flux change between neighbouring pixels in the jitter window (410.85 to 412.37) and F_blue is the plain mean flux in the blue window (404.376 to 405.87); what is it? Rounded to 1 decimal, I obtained 13.0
